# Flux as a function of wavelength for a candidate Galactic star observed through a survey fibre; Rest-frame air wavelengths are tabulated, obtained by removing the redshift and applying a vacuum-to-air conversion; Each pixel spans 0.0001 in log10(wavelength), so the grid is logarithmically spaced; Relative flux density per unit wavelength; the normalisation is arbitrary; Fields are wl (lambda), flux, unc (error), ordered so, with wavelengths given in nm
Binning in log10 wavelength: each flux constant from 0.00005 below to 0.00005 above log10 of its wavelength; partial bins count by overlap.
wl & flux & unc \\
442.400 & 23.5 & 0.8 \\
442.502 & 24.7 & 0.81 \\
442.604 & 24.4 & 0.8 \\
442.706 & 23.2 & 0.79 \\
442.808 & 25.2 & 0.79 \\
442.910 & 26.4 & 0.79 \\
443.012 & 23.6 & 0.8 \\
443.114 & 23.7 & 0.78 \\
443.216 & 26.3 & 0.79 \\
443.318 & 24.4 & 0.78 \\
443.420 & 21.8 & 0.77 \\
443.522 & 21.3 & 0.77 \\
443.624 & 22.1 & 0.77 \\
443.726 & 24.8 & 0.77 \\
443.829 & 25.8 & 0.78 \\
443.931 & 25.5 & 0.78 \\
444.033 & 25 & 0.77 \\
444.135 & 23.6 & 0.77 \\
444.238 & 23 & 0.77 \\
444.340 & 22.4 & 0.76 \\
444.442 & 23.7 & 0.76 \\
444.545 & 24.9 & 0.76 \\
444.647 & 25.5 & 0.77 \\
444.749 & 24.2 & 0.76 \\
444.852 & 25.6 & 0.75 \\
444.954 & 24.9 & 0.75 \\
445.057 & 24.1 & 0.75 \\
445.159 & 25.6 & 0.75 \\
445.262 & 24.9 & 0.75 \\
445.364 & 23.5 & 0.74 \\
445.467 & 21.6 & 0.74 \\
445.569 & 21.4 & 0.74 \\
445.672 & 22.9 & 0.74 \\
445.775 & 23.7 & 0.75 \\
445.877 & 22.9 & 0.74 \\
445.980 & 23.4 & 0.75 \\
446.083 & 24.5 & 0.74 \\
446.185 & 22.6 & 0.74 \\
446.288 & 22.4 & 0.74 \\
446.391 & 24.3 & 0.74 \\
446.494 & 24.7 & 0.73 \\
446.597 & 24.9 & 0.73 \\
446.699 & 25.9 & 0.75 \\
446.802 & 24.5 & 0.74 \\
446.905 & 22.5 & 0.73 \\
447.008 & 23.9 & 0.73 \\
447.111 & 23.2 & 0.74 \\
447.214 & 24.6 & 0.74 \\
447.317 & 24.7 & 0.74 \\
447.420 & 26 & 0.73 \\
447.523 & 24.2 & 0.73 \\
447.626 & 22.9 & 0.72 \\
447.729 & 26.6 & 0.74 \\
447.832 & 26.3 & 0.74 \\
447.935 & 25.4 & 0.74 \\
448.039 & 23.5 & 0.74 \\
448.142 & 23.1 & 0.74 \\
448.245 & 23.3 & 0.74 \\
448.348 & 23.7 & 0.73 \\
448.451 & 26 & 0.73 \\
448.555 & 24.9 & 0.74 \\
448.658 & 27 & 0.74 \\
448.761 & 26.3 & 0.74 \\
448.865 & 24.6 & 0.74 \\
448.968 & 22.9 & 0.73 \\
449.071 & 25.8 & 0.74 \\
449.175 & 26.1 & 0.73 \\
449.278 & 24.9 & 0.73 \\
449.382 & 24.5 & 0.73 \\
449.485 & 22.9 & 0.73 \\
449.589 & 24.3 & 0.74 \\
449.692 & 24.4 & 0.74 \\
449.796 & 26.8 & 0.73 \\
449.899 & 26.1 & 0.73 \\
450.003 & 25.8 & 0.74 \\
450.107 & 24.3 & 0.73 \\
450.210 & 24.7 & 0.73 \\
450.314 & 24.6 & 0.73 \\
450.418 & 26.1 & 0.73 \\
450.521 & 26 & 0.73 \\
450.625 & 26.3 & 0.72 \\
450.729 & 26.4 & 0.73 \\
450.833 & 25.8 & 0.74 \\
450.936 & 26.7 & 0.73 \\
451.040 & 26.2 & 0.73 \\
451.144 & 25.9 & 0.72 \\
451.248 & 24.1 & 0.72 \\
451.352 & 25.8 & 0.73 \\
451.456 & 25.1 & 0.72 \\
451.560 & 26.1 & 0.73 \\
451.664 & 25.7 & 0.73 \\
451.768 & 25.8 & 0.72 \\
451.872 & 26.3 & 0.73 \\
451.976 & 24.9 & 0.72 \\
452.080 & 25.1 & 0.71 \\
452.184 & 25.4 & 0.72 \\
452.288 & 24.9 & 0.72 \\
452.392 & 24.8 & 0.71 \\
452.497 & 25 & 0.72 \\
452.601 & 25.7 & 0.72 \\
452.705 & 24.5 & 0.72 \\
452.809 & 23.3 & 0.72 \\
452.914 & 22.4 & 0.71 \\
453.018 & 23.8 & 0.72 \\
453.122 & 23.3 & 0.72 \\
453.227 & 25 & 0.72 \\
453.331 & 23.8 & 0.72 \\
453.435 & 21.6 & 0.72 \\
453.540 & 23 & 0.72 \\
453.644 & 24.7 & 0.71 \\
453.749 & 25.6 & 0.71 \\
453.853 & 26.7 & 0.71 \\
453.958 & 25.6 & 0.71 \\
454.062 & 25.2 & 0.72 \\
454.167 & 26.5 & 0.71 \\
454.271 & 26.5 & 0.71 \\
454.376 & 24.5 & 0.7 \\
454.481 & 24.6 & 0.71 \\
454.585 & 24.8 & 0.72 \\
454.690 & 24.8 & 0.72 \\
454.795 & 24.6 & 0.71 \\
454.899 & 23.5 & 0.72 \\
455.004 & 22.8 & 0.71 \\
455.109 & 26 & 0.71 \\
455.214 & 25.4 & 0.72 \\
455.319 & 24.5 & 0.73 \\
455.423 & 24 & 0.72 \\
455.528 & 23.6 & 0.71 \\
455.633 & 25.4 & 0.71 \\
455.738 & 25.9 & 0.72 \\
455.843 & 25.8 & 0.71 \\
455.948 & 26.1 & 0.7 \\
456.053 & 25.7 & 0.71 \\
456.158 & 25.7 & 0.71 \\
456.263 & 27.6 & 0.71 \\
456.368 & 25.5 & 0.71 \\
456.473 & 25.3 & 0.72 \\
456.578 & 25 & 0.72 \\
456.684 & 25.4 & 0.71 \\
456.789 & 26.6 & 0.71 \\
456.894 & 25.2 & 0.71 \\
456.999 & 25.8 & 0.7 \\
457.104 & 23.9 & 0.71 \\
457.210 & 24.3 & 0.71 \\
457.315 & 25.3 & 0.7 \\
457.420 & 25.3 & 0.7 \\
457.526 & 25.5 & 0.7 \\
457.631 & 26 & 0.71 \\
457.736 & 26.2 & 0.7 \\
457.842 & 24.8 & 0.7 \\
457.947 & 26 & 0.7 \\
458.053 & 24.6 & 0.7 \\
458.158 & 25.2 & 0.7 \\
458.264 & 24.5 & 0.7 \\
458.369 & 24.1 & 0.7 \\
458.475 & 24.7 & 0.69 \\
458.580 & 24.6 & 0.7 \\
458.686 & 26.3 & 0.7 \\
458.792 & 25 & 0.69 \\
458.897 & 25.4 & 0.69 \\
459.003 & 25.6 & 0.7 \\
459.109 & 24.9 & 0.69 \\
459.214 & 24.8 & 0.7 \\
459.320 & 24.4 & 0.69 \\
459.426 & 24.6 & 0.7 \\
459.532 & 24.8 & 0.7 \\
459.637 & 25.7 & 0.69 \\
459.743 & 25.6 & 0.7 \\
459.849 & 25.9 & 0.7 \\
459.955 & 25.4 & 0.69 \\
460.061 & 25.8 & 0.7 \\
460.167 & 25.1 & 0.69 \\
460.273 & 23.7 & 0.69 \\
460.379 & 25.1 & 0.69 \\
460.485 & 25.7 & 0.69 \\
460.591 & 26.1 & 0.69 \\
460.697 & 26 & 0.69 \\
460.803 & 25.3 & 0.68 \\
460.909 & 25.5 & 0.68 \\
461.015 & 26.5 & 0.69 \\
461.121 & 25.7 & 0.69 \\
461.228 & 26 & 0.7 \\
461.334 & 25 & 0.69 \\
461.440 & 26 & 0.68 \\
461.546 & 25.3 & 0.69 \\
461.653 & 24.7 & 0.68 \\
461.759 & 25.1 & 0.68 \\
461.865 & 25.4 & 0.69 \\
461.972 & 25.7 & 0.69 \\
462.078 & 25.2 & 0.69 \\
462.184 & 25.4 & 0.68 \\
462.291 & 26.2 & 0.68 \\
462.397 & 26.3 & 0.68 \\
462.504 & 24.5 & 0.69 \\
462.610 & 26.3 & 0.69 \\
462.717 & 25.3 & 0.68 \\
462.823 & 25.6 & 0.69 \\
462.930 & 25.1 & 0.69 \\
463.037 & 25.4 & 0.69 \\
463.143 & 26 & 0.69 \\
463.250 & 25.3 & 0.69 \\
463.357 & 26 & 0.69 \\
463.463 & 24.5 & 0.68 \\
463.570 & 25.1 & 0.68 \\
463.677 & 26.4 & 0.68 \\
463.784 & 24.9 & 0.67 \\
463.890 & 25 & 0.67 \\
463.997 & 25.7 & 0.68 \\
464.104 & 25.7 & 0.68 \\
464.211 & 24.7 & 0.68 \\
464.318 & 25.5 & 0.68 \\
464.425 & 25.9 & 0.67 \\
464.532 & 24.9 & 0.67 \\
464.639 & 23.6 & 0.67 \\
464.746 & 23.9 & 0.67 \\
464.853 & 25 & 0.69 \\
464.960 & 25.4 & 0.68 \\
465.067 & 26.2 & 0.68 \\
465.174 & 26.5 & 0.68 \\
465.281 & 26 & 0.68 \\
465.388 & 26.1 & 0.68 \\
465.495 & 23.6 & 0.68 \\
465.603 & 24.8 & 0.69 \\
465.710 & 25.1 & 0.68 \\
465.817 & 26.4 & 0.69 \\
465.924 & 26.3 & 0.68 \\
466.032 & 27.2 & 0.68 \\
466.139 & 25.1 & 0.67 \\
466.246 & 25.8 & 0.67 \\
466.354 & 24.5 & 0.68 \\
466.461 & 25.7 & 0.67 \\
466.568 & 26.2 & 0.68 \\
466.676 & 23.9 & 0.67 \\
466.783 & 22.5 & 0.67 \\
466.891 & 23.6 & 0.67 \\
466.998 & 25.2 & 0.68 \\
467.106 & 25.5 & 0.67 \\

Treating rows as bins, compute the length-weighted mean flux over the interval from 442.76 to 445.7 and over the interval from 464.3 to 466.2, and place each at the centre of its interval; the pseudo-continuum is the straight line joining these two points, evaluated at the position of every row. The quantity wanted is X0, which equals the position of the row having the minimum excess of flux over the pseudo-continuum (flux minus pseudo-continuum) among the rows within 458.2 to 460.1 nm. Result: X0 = 458.369 nm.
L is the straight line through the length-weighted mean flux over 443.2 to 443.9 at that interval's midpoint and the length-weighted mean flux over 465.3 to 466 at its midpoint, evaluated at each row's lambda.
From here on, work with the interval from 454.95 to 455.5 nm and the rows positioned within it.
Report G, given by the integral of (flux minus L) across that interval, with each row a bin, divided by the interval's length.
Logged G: -0.13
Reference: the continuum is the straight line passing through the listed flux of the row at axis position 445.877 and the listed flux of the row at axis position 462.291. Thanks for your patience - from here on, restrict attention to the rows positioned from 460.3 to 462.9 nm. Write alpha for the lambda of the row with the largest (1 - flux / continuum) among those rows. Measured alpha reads 462.504 nm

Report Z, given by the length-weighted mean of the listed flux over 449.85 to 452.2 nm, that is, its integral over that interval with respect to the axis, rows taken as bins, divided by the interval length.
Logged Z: 25.62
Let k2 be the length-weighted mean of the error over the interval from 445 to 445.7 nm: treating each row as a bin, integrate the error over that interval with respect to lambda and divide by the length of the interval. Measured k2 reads 0.744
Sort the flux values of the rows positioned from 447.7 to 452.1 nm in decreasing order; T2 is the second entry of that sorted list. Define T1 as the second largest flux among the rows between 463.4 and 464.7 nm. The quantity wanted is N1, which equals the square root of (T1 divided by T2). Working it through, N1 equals 0.98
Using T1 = 25.9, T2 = 26.8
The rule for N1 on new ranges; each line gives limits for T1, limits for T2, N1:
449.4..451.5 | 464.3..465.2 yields 1.01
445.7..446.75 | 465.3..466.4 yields 0.97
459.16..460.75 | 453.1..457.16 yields 0.99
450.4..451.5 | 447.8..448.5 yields 1.01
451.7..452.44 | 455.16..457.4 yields 0.98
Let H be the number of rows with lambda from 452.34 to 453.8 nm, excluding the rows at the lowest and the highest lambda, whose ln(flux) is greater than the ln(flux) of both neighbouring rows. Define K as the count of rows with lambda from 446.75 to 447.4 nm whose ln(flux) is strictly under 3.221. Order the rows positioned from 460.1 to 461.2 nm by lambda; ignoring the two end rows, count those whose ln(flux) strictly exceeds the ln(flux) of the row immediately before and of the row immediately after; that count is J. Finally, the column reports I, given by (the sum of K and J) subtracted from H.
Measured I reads -5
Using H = 3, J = 2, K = 6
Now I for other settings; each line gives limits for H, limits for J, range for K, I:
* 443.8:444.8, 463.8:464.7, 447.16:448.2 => -6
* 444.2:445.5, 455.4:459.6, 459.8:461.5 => -10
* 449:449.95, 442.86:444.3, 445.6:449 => -25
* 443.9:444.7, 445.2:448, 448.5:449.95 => -14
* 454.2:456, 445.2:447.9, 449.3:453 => -19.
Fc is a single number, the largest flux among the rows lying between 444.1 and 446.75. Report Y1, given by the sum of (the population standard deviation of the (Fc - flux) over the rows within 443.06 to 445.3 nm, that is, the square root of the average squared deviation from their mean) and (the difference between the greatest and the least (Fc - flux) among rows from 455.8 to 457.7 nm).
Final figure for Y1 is 5.1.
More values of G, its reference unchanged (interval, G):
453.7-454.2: 1.37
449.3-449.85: 0.42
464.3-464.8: -0.66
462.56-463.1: 0.31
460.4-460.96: 0.62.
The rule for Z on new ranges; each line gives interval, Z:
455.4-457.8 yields 25.45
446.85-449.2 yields 24.65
